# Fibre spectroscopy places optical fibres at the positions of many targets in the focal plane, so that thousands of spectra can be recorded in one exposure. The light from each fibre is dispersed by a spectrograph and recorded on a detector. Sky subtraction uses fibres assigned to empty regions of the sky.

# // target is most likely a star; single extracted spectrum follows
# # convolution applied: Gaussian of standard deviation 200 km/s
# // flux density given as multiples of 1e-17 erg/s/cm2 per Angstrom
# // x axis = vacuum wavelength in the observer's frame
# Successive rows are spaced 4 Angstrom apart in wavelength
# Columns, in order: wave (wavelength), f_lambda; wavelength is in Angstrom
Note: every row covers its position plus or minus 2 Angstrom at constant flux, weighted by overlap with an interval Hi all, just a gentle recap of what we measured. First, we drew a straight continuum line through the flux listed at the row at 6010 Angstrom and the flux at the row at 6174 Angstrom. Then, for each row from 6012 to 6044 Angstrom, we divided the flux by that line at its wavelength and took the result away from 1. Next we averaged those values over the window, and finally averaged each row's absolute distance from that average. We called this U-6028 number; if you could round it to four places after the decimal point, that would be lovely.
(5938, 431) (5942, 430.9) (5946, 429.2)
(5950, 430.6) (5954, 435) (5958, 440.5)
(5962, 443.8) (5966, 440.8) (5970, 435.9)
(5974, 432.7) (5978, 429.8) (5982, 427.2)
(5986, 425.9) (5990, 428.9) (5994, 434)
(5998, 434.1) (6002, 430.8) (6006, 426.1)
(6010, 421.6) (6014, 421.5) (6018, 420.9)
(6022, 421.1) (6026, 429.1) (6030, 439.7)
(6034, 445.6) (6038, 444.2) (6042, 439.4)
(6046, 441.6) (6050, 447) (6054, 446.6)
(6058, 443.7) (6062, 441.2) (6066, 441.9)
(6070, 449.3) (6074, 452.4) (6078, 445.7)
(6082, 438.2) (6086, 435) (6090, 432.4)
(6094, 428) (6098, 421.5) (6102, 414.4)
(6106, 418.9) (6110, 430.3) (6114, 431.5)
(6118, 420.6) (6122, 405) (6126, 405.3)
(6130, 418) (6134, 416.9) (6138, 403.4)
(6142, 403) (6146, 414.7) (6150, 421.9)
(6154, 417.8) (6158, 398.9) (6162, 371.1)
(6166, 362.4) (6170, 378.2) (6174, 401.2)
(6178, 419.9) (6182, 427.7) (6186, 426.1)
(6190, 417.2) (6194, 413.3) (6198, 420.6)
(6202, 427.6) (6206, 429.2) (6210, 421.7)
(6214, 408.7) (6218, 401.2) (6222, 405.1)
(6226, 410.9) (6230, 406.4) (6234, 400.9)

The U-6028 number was 0.0252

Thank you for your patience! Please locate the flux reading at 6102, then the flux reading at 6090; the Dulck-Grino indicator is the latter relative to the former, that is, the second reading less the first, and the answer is 18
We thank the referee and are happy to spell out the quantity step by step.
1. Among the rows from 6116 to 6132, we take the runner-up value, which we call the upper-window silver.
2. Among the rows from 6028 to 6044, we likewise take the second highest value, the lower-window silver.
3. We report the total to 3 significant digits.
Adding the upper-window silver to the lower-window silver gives 862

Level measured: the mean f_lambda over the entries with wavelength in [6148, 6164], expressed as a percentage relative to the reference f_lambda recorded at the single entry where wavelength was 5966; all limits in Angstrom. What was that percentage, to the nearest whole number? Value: 91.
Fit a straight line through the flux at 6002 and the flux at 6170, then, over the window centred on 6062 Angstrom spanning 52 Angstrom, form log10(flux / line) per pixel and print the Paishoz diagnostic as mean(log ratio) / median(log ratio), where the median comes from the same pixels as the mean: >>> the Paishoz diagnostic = 1.01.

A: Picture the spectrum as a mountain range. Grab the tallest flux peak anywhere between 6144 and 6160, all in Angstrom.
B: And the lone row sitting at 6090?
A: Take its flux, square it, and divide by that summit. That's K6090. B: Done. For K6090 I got 443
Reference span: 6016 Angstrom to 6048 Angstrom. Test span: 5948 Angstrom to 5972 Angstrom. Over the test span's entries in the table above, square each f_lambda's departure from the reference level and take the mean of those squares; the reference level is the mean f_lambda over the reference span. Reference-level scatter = 26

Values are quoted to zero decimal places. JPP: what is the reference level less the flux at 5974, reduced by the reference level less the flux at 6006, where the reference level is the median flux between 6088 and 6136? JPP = -7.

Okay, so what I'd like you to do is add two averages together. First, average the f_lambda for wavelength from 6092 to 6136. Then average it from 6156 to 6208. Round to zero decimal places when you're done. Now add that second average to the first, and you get 826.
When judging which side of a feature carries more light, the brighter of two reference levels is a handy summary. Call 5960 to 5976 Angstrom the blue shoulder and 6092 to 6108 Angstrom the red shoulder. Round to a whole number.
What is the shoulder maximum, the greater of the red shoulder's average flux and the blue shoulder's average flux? 438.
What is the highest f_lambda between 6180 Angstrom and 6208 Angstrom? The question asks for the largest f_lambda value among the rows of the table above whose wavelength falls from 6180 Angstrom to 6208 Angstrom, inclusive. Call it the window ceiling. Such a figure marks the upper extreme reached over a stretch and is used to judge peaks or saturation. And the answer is 429.2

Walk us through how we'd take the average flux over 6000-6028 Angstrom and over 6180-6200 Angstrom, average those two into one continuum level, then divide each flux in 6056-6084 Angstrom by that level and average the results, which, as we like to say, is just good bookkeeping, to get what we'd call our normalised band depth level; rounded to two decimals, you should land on 1.05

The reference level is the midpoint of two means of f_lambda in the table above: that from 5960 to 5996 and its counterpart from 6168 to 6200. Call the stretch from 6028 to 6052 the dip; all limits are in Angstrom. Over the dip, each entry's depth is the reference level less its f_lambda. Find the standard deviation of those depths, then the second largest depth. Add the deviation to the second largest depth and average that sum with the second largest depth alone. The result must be -15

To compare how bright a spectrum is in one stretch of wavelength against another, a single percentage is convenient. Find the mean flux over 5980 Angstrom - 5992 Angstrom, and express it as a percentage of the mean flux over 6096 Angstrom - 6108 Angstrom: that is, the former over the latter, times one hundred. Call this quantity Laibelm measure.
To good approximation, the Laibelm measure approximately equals 102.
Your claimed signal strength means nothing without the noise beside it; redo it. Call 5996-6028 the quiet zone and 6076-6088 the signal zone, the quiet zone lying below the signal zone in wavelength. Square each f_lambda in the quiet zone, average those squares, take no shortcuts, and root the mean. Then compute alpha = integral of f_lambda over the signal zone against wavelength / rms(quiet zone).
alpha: 12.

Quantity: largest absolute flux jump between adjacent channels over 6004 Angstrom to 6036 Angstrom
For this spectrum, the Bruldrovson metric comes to 11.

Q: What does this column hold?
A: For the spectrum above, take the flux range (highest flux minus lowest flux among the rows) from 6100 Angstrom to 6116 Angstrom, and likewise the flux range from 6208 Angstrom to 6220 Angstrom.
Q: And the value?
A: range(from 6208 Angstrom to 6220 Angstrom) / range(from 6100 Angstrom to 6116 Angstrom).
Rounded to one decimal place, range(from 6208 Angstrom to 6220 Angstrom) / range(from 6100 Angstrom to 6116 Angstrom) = 1.2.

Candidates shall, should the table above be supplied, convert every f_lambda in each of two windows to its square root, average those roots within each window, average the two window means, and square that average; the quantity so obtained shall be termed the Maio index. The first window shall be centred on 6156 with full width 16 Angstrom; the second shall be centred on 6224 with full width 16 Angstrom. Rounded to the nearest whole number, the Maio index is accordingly 404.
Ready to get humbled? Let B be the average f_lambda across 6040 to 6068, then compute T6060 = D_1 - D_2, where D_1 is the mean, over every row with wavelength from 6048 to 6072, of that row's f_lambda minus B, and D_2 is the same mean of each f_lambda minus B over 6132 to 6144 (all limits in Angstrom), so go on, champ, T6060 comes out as 37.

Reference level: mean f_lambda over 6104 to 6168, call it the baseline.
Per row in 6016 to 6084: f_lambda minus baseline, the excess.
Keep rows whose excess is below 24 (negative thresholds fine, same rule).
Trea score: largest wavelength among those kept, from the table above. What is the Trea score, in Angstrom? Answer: 6026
